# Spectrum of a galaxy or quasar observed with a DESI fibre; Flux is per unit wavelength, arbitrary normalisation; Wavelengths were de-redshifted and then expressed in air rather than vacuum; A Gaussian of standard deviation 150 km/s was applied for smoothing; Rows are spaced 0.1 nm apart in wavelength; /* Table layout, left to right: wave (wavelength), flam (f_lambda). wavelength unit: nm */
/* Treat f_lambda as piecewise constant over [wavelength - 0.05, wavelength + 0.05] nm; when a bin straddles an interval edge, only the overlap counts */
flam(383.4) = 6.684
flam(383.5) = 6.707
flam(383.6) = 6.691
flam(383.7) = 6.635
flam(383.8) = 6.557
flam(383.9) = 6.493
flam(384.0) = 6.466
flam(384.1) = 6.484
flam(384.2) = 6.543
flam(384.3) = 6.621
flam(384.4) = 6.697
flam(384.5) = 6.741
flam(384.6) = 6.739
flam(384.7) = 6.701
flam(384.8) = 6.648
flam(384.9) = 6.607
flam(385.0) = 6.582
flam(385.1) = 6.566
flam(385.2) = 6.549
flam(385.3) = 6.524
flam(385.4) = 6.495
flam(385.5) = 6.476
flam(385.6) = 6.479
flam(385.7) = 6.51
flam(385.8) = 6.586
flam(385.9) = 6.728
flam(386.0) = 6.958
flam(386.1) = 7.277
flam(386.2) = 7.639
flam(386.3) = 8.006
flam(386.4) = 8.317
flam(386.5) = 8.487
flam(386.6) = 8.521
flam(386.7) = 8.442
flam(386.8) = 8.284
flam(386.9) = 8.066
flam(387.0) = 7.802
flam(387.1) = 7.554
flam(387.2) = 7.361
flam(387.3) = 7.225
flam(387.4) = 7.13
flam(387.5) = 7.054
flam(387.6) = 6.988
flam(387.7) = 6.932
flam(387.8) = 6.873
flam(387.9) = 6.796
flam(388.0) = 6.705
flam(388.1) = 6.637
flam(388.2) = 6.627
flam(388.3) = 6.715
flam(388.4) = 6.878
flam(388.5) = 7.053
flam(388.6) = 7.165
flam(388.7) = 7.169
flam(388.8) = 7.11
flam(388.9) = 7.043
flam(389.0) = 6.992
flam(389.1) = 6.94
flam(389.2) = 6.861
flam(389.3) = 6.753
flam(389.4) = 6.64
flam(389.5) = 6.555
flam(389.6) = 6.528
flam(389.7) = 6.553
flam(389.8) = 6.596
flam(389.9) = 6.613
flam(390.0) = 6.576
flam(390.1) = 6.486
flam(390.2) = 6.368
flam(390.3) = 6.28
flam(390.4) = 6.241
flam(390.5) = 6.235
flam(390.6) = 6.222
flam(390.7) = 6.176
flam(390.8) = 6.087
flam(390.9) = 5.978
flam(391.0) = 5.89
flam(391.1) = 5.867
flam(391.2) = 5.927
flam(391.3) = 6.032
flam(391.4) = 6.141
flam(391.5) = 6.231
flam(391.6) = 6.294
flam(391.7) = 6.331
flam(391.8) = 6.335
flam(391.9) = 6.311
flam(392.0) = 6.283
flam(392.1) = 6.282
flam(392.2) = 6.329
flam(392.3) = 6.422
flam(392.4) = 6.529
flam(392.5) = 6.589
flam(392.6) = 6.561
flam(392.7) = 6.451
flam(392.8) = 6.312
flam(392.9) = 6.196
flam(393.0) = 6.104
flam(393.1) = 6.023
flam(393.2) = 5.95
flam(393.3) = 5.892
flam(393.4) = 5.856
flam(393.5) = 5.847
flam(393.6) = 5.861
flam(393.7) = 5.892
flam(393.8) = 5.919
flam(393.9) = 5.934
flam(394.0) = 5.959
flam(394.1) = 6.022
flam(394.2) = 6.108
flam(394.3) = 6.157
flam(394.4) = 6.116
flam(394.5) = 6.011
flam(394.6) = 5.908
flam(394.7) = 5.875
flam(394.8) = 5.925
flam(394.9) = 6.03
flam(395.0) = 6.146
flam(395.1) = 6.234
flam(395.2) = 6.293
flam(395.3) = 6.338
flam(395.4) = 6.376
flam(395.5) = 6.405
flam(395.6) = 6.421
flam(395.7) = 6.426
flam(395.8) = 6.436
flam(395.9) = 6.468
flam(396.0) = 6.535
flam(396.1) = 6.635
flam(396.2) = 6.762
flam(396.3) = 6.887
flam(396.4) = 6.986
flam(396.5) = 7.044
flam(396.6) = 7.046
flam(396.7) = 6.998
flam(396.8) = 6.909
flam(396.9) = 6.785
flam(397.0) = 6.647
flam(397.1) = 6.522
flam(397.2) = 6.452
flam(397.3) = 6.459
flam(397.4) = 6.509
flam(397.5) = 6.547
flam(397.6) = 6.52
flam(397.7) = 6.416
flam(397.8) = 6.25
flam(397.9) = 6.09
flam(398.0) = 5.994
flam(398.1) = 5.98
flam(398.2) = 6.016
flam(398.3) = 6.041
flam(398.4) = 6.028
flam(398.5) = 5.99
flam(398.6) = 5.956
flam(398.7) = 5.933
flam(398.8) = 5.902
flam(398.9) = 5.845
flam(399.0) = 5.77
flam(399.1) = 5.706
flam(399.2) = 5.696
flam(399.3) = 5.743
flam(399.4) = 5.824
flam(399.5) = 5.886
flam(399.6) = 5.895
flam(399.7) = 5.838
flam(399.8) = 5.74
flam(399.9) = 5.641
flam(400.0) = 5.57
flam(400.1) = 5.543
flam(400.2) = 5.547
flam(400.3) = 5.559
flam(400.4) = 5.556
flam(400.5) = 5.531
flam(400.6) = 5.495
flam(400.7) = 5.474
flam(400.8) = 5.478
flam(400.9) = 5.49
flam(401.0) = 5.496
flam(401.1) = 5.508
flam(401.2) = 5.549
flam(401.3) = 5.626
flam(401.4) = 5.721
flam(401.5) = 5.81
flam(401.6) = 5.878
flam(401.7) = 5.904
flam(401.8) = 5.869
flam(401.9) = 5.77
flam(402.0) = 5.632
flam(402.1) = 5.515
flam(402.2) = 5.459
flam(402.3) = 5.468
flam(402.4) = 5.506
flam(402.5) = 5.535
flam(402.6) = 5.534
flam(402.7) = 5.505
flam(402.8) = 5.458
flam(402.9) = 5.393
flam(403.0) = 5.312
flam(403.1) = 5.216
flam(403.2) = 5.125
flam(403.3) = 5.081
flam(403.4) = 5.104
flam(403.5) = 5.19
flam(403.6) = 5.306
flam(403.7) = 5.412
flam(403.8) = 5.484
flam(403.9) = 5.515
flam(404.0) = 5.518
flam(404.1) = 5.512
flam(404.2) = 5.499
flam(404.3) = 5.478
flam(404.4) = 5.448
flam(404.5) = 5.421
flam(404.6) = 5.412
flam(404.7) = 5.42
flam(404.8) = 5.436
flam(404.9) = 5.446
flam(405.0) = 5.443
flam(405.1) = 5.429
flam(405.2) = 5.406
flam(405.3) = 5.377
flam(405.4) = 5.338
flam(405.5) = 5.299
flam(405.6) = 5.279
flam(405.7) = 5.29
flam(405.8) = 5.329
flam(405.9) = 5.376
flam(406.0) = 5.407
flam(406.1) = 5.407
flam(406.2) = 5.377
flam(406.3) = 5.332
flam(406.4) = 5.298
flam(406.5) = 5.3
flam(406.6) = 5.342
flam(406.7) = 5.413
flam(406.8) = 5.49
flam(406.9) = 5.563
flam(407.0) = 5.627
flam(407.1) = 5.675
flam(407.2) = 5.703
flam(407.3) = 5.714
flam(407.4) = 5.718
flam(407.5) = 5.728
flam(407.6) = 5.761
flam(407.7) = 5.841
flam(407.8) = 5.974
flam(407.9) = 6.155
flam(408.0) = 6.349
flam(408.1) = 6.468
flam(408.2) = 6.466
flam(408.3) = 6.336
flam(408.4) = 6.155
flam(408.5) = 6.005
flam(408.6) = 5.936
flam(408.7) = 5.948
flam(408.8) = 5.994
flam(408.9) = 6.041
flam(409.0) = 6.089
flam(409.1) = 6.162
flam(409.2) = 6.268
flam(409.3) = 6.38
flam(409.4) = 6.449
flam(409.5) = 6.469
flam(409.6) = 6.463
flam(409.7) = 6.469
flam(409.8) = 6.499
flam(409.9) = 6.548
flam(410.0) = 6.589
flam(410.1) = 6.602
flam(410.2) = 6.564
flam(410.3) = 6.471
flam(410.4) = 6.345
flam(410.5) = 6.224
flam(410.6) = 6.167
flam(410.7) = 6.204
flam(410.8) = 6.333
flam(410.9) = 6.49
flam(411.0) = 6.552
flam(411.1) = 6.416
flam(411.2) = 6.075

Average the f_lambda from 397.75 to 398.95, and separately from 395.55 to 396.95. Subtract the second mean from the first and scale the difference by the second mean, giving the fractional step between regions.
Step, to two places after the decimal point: -0.11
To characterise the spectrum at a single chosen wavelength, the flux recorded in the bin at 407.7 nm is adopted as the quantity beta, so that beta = 5.841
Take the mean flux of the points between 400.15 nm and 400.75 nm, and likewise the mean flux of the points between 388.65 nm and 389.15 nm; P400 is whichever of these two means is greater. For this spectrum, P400 7.1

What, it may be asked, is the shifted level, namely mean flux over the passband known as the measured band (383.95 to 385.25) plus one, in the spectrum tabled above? 7.6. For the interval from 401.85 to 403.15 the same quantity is 6.5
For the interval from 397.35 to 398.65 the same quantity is 7.2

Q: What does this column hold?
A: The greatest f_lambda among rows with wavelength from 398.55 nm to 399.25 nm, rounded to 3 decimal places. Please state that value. 5.956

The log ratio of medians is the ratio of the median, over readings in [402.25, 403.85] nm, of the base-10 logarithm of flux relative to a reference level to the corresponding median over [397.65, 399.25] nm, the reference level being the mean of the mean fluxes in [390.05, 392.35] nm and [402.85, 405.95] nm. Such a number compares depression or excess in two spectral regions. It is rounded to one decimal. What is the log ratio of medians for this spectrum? -2.0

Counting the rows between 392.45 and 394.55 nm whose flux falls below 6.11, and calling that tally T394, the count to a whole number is 14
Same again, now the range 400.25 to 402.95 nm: 27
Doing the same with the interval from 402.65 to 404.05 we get 14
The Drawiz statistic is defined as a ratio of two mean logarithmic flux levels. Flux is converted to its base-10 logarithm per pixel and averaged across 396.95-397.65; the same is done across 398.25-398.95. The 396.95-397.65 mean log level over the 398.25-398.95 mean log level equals 1.05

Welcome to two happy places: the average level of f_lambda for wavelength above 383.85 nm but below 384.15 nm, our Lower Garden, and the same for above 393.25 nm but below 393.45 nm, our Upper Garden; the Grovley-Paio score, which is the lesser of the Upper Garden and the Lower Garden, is 5.87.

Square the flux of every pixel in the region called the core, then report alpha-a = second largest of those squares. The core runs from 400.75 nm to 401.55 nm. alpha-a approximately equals 33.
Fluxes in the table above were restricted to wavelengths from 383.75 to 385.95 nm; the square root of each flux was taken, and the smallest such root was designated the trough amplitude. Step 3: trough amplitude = 2.54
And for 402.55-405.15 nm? 2.25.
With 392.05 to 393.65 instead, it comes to 2.42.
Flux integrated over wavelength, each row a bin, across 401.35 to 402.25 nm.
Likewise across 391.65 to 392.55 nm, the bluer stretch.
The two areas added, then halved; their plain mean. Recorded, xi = 5.45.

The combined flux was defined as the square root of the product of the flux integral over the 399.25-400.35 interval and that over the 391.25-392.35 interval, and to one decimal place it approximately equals 6.6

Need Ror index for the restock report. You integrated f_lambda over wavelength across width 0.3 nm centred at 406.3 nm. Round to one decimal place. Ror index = 1.6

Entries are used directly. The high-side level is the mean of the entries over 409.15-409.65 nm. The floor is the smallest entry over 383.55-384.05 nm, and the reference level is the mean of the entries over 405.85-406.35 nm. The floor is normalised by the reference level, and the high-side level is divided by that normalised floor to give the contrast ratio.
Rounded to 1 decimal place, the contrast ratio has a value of 5.3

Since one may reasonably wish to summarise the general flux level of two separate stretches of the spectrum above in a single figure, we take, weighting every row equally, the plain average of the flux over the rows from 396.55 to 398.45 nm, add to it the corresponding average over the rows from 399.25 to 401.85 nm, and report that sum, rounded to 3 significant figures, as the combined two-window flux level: 12.1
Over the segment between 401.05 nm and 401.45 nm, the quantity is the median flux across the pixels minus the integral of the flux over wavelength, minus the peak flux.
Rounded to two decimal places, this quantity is -2.37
